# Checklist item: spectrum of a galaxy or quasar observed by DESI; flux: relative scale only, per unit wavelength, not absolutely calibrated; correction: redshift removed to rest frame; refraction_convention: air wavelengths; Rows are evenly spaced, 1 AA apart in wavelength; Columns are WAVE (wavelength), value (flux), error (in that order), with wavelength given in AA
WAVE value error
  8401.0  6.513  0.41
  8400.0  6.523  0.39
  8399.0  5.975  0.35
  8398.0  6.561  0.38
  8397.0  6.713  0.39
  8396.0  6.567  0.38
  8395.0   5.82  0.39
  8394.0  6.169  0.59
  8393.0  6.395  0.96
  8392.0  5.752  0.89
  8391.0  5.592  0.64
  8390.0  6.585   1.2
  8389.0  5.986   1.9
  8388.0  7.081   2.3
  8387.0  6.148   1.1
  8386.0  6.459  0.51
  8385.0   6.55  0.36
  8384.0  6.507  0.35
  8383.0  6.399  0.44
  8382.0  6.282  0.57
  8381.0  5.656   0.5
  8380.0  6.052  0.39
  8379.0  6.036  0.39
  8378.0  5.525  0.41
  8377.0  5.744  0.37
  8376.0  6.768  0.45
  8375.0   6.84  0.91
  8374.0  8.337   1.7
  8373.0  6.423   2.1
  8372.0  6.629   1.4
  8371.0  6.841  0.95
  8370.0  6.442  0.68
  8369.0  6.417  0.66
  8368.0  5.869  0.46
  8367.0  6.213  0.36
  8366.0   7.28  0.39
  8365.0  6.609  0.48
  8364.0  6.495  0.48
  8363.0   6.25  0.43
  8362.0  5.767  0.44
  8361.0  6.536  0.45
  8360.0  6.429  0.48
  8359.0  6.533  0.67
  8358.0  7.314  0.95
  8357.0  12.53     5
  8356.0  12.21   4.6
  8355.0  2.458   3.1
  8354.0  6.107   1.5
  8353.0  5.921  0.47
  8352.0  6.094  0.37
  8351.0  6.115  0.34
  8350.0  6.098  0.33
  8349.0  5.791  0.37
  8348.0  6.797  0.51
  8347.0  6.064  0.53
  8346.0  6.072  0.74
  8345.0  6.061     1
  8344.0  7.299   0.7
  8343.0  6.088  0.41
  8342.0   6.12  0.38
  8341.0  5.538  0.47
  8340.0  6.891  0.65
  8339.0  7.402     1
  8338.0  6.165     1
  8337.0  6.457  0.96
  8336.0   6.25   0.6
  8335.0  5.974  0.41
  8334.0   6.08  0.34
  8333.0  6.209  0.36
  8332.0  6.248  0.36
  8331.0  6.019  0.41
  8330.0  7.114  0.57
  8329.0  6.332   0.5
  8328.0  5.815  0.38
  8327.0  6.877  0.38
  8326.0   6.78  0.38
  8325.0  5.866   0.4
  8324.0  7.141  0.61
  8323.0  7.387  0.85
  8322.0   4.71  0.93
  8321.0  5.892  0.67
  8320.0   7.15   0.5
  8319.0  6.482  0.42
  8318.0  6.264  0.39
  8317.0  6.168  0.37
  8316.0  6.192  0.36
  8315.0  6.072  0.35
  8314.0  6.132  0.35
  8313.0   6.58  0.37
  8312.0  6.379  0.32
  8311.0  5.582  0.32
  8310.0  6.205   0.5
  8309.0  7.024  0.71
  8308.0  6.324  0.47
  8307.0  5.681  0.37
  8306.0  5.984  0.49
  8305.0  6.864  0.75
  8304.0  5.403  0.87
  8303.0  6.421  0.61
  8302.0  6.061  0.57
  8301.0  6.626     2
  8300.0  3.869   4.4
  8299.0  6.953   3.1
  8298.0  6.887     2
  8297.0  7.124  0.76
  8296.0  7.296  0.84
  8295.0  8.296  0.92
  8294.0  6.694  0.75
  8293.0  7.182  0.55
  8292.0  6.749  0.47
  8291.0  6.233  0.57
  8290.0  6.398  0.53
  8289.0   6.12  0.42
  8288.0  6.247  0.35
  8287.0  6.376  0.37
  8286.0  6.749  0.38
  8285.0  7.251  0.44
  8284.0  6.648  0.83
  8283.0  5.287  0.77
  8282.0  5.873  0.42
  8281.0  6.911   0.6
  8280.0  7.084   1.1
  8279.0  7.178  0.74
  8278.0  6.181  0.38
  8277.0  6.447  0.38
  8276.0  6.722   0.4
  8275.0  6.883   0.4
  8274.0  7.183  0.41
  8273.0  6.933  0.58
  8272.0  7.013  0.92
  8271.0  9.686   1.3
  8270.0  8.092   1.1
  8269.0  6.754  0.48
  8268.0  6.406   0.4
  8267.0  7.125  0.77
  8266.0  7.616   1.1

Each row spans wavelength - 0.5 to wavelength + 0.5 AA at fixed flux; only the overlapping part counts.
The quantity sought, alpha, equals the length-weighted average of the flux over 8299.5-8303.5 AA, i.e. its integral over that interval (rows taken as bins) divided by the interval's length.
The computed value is 5.7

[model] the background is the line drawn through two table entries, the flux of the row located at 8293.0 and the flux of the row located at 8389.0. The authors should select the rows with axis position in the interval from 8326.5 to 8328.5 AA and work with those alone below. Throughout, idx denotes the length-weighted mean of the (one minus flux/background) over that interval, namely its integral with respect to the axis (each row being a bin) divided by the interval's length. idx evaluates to 0.06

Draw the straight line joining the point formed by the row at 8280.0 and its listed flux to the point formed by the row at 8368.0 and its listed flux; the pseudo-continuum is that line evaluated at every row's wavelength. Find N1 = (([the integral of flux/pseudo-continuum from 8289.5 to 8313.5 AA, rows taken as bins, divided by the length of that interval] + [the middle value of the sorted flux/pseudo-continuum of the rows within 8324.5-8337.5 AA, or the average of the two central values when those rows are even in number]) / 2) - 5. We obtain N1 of -4.034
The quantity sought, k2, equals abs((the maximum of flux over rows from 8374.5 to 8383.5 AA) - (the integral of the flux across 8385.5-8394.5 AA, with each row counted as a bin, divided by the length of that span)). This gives 0.60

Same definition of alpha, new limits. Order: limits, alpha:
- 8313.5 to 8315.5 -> 6.1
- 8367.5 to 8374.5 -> 6.7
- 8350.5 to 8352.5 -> 6.1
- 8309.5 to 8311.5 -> 5.9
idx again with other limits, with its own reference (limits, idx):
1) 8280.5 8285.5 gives 0.12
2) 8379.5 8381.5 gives 0.04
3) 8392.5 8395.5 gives -0.03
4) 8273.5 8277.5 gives 0.08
